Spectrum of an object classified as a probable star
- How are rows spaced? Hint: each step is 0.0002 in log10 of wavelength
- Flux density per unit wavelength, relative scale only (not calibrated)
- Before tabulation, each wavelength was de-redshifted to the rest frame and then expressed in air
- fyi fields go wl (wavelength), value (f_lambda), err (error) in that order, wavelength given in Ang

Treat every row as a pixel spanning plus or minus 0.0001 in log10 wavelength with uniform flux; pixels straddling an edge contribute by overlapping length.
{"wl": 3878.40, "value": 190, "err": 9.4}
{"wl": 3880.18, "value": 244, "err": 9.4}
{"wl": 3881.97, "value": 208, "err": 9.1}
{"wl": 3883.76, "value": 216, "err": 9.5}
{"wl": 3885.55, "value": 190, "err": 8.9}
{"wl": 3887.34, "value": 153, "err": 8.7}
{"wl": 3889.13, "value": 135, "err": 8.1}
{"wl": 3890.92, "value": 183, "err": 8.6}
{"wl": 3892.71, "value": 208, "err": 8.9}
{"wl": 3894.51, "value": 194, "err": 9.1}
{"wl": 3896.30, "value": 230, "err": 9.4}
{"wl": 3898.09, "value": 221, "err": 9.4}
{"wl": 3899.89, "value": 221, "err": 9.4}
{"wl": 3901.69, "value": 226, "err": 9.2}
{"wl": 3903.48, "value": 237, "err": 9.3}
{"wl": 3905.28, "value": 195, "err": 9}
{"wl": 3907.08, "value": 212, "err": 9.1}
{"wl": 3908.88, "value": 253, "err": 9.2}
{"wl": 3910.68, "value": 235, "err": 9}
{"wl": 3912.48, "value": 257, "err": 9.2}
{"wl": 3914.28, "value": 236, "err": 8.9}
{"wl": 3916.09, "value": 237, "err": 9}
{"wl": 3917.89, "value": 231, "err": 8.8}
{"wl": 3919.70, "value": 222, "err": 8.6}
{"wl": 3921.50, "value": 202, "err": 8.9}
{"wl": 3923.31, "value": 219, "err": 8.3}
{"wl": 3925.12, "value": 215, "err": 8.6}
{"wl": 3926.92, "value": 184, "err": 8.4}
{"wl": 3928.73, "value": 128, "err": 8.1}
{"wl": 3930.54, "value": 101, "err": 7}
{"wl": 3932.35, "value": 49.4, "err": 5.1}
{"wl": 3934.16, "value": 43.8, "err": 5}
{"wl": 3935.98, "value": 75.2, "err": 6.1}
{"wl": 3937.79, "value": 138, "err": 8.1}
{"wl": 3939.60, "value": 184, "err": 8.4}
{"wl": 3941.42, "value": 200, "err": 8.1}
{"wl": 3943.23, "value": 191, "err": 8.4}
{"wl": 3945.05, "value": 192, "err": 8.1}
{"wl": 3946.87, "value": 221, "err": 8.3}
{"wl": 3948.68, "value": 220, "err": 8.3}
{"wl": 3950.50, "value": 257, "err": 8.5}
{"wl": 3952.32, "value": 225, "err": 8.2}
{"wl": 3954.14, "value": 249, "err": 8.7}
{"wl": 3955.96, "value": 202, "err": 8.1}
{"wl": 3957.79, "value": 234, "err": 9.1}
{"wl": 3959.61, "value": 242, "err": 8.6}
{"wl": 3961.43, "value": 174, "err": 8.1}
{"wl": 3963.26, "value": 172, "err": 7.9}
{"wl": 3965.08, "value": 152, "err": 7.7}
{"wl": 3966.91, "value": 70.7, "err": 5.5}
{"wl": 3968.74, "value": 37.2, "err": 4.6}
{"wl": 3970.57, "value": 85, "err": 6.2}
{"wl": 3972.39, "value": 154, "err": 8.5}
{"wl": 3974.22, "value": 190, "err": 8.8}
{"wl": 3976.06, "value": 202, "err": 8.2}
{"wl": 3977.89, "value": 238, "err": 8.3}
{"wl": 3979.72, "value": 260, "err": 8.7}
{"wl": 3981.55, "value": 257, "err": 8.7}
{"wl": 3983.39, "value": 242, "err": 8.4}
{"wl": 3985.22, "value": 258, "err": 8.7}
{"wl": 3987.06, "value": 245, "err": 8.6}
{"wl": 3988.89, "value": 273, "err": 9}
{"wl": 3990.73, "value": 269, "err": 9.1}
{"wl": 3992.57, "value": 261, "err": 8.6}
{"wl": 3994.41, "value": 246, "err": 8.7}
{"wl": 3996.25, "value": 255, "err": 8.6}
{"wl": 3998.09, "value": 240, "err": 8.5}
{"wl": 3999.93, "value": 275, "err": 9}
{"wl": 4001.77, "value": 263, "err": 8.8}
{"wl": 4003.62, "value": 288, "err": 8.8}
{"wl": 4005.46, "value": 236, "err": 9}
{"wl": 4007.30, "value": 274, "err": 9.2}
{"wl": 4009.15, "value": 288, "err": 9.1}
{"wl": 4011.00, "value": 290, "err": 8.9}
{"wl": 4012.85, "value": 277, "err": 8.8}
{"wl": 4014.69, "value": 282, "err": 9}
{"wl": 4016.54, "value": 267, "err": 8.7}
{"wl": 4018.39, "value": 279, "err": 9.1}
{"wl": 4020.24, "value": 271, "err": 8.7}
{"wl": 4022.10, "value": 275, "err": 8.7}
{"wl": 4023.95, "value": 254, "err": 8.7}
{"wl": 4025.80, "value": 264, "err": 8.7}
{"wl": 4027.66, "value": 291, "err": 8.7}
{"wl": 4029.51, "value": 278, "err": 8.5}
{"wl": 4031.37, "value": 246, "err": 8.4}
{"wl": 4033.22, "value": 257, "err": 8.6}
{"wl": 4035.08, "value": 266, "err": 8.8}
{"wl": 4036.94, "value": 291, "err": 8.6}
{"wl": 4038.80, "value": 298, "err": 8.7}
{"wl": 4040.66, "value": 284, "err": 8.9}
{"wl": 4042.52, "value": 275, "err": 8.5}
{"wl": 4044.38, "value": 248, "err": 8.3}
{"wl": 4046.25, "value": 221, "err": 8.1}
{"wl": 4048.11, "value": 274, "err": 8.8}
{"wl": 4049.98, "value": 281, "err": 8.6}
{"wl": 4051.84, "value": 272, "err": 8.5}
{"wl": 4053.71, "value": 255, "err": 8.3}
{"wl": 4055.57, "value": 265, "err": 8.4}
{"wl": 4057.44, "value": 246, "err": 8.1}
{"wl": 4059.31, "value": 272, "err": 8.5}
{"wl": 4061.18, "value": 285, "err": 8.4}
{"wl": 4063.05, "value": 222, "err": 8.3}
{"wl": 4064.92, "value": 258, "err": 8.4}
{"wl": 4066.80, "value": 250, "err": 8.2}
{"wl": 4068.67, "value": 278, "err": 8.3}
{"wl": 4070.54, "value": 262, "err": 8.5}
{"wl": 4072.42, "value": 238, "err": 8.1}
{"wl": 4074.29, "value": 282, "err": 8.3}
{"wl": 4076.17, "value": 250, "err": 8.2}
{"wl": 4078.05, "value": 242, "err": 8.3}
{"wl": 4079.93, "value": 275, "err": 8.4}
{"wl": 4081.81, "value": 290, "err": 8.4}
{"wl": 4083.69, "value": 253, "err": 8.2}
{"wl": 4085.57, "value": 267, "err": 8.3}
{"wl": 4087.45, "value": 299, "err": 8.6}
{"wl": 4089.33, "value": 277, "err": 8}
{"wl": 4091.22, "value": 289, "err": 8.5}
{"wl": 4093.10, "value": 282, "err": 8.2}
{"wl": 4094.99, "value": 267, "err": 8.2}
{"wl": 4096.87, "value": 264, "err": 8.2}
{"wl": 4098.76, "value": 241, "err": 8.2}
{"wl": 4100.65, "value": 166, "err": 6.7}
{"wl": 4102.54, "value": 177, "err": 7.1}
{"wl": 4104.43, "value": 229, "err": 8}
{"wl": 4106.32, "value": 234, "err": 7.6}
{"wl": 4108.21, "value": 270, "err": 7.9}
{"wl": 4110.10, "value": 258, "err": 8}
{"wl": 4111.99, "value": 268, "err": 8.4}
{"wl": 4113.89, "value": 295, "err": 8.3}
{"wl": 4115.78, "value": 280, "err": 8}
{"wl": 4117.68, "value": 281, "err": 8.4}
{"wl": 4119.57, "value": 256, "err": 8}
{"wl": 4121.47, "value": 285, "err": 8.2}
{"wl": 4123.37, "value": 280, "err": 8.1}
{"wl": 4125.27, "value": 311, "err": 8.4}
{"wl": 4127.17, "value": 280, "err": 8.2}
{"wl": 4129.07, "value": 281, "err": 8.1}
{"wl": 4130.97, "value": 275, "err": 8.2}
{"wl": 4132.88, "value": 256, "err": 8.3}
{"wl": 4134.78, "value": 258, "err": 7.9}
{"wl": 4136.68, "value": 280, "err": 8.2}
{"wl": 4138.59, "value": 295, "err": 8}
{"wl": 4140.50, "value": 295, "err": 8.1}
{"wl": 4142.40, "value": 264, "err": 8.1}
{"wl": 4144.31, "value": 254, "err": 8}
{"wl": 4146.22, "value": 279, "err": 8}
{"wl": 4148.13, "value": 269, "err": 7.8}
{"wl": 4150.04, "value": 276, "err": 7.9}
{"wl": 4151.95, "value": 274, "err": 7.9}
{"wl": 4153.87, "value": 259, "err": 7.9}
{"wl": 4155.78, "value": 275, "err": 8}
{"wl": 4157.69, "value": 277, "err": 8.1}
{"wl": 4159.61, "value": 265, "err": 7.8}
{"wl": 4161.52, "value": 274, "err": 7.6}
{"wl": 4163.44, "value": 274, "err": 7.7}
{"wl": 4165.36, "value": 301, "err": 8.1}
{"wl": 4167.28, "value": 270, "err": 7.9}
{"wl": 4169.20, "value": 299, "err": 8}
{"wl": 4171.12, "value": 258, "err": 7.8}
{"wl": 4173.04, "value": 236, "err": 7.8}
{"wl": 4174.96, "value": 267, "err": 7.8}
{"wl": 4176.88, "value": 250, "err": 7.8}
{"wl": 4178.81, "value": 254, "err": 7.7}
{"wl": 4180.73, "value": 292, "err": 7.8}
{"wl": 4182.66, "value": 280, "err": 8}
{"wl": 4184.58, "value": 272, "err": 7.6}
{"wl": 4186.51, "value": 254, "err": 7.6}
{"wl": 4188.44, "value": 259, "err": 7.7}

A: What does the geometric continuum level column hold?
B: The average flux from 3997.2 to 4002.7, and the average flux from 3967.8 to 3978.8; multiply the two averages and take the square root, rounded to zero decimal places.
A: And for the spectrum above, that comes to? 198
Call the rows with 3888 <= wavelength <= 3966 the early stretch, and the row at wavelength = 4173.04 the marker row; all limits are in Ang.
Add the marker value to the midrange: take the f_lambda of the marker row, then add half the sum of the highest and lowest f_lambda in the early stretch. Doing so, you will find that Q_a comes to 386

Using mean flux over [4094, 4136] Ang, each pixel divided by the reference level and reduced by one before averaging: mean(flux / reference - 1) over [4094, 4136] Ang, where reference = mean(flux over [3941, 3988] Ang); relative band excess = 0.31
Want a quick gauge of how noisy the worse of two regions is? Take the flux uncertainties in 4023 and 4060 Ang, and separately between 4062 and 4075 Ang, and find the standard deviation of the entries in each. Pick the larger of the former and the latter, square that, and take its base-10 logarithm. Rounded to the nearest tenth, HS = -1.3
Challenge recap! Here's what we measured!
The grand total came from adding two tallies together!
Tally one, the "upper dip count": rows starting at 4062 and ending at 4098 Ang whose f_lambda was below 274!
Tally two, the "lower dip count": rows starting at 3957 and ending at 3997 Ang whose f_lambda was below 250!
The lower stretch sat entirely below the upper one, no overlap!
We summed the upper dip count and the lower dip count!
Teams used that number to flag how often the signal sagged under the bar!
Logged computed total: 26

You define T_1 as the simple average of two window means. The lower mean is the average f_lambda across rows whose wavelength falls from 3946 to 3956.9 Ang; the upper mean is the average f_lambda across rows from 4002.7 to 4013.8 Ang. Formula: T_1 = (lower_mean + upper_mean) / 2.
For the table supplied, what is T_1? 252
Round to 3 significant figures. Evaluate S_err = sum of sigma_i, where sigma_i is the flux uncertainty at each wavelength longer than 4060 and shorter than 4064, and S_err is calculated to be 16.7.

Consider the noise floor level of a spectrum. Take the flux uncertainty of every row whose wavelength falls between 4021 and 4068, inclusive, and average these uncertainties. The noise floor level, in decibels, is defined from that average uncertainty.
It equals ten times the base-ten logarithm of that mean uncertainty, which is 9.30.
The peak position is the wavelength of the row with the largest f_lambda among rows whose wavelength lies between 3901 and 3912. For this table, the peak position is 3908.88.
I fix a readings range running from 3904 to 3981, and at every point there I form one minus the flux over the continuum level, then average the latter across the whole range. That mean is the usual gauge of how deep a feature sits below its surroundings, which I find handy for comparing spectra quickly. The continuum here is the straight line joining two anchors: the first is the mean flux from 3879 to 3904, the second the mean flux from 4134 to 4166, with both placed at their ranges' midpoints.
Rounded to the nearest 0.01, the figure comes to 0.15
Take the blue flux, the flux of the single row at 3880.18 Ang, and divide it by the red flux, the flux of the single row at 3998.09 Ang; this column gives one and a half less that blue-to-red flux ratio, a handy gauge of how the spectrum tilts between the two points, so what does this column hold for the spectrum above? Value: 0.48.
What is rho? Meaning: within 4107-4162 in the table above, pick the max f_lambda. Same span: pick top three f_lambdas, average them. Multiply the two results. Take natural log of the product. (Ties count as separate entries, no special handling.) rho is 11.4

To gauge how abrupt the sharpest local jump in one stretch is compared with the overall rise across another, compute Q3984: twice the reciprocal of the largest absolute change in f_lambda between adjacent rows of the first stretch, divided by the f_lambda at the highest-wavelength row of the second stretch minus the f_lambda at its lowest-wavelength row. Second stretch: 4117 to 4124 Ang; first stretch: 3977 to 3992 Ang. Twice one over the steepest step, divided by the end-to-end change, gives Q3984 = -0.071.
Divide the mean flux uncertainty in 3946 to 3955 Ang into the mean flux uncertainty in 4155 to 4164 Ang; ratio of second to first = 0.93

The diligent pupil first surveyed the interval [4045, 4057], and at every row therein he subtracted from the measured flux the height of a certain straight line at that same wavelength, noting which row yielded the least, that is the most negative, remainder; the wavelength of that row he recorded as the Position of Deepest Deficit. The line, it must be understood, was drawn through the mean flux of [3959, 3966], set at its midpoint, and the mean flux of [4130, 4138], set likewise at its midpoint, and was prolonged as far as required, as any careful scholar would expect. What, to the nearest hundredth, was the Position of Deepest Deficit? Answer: 4046.25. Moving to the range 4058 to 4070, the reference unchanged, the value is 4063.05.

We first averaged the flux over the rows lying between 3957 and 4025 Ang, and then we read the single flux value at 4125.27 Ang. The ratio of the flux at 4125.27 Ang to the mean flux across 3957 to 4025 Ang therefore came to 1.34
